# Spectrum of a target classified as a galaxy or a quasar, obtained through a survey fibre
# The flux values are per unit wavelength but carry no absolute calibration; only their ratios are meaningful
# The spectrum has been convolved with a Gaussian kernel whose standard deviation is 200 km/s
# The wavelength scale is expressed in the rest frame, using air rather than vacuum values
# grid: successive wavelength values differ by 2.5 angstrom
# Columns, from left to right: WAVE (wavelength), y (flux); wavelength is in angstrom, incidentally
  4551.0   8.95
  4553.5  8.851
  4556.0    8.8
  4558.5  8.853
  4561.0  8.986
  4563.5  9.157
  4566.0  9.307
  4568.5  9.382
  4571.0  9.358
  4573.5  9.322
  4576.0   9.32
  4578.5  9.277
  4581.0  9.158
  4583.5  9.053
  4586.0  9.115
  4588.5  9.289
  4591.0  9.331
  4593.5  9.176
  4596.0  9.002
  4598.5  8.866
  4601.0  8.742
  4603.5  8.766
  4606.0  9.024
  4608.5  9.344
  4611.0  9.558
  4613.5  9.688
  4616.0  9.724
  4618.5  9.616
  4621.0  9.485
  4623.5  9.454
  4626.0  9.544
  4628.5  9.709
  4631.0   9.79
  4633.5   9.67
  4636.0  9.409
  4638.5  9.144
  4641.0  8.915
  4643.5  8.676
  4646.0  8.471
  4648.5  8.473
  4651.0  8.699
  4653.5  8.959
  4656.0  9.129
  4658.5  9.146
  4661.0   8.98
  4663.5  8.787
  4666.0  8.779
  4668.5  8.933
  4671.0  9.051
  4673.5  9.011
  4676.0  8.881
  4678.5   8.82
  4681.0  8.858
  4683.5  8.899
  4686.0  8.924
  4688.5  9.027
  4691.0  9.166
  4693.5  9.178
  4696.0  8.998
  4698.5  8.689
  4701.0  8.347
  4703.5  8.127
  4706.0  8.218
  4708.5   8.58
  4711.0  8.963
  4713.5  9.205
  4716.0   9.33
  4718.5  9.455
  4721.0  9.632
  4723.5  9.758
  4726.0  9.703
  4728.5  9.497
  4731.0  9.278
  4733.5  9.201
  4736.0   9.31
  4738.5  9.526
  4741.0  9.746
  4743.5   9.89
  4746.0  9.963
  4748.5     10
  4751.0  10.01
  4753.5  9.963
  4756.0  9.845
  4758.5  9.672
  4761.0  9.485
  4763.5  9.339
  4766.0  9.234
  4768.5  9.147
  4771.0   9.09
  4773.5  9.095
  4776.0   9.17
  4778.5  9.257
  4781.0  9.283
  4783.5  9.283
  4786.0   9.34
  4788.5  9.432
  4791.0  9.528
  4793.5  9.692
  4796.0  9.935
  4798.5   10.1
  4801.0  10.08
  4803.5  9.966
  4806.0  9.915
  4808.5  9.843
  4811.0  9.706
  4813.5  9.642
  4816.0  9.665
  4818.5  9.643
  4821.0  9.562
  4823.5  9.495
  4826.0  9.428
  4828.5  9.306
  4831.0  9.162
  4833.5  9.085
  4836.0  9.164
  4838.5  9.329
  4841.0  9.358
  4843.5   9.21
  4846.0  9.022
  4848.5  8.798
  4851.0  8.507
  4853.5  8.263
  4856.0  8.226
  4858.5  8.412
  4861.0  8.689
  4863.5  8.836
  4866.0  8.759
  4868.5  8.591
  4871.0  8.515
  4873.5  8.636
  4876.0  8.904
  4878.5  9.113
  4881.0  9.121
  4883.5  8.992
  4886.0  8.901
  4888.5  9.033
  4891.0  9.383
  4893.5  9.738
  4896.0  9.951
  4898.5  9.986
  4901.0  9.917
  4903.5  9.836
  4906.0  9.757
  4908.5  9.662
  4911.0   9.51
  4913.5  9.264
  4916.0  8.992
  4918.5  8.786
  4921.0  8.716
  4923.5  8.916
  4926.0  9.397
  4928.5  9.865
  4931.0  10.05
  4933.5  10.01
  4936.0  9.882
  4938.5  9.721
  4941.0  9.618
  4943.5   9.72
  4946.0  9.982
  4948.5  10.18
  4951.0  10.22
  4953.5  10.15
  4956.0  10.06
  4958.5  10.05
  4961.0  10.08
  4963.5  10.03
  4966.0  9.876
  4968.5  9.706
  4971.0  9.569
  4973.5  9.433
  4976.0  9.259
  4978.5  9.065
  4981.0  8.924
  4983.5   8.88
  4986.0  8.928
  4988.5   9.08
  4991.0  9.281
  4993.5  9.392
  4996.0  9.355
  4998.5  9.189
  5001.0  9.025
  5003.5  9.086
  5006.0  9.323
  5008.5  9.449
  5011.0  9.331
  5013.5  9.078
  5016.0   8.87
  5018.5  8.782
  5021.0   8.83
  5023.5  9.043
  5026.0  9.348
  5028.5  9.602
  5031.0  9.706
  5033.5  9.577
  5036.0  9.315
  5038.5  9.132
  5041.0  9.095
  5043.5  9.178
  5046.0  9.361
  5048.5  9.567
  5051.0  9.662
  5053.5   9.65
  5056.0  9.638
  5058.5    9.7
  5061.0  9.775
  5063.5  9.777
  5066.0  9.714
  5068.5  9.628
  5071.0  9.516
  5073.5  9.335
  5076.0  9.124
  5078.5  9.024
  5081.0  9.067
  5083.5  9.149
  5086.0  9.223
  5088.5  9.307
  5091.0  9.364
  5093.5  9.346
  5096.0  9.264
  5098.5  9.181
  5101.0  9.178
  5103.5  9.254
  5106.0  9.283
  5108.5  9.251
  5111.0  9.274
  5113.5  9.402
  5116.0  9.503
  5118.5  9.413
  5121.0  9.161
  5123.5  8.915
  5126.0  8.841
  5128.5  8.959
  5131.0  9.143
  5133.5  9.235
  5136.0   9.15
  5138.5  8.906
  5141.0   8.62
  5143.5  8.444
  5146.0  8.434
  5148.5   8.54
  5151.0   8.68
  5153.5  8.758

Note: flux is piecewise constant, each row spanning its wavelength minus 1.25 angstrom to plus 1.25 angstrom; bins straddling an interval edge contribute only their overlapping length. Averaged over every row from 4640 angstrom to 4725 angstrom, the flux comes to 8.9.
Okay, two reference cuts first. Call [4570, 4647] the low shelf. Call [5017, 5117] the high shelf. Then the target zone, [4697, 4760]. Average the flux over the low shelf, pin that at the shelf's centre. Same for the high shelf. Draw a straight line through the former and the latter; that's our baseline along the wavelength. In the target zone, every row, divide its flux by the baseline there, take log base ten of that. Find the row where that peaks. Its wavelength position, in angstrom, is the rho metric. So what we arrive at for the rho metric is 4751.0 angstrom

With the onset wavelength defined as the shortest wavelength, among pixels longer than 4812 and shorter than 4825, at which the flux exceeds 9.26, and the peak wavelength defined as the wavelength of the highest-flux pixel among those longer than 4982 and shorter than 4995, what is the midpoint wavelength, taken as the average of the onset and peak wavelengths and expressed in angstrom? 4903.5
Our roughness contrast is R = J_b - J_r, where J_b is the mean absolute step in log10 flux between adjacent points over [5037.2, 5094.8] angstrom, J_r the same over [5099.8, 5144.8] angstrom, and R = -0.0024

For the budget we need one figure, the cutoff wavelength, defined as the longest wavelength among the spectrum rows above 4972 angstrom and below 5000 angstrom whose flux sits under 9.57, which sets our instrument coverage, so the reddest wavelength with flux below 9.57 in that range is 4998.5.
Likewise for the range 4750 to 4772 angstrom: 4771.0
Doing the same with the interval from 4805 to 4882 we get 4881.0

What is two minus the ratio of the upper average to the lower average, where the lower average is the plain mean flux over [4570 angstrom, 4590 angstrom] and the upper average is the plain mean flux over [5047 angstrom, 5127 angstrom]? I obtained 0.99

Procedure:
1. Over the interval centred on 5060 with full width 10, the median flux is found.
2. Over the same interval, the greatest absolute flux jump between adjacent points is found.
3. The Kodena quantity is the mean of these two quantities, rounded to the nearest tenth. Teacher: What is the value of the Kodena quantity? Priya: 4.9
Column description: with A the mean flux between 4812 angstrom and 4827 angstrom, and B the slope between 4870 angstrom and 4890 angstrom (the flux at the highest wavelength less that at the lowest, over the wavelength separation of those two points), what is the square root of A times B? 0.53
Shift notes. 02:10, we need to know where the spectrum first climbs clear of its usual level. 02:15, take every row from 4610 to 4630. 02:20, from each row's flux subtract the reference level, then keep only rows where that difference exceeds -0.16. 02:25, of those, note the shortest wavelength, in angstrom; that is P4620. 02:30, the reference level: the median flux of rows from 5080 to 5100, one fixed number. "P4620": 4611.0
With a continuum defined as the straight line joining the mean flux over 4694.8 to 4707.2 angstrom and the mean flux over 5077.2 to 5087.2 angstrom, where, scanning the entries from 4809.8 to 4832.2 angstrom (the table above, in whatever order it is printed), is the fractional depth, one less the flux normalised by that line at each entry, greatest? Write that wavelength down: 4831.0 angstrom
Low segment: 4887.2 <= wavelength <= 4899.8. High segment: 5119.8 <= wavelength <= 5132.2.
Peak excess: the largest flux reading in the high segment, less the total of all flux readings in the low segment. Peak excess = -38.9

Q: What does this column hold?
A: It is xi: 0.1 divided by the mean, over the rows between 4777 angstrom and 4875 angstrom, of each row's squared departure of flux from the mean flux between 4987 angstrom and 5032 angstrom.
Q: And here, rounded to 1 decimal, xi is 0.4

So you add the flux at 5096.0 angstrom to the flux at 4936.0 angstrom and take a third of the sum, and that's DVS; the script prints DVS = 6.38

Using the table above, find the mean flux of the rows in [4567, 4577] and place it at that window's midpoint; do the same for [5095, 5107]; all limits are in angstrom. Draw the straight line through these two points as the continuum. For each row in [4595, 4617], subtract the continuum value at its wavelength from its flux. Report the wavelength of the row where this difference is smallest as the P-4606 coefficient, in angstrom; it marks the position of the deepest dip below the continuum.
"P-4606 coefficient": 4601.0 angstrom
